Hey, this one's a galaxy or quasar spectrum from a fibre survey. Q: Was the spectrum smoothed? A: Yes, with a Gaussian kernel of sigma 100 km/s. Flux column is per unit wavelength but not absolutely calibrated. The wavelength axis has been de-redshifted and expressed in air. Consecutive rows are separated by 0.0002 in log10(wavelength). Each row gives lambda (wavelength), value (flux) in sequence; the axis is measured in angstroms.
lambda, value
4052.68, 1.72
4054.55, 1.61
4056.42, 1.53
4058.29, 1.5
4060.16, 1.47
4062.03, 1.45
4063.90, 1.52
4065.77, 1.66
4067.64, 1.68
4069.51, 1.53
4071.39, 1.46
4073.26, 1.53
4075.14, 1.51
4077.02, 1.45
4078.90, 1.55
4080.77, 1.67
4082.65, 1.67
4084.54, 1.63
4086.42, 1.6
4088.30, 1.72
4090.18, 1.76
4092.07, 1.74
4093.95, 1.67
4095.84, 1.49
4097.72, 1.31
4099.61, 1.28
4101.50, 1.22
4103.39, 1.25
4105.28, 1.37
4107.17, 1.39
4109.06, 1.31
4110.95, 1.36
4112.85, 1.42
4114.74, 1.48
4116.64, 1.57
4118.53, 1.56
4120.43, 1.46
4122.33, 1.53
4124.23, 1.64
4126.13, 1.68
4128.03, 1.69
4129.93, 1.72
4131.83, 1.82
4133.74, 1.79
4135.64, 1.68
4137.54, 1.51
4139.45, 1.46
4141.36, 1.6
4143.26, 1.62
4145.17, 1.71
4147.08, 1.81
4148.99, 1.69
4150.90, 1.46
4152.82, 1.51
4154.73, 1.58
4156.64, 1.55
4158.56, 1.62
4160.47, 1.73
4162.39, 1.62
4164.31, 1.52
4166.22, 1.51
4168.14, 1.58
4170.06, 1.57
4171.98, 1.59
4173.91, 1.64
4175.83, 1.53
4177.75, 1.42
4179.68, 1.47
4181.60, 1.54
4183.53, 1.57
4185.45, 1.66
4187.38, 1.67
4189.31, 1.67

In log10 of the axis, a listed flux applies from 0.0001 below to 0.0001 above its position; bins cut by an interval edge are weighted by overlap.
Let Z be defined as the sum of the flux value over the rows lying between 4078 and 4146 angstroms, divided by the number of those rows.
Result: 1.55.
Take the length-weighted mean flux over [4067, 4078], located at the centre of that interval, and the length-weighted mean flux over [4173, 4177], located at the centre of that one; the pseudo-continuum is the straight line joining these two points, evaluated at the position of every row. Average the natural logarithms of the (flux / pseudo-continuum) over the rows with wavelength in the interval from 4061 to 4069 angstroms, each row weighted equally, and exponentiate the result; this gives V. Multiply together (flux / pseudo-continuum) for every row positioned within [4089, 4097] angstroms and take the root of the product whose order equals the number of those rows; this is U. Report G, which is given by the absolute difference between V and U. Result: 0.05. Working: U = 1.08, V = 1.04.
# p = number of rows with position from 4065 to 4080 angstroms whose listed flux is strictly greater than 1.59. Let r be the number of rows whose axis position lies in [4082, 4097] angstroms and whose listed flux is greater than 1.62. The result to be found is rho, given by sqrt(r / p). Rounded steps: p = 2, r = 6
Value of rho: 1.7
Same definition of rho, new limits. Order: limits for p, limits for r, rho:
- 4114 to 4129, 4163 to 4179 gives 0.6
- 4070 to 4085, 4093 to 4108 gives 0.6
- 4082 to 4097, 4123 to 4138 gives 1.0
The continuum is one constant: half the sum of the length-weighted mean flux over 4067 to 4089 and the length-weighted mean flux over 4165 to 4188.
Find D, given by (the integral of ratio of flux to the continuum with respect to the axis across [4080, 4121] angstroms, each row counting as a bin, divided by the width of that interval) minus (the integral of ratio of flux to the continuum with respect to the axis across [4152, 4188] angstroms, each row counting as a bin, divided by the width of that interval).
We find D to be -0.05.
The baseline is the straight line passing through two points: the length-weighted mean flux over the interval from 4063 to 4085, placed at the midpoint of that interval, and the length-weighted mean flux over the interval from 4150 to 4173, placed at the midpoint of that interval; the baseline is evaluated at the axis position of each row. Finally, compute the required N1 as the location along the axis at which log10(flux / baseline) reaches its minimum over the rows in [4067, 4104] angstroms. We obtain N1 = 4101.50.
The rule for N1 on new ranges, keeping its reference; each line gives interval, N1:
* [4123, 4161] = 4139.45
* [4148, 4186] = 4177.75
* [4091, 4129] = 4101.50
